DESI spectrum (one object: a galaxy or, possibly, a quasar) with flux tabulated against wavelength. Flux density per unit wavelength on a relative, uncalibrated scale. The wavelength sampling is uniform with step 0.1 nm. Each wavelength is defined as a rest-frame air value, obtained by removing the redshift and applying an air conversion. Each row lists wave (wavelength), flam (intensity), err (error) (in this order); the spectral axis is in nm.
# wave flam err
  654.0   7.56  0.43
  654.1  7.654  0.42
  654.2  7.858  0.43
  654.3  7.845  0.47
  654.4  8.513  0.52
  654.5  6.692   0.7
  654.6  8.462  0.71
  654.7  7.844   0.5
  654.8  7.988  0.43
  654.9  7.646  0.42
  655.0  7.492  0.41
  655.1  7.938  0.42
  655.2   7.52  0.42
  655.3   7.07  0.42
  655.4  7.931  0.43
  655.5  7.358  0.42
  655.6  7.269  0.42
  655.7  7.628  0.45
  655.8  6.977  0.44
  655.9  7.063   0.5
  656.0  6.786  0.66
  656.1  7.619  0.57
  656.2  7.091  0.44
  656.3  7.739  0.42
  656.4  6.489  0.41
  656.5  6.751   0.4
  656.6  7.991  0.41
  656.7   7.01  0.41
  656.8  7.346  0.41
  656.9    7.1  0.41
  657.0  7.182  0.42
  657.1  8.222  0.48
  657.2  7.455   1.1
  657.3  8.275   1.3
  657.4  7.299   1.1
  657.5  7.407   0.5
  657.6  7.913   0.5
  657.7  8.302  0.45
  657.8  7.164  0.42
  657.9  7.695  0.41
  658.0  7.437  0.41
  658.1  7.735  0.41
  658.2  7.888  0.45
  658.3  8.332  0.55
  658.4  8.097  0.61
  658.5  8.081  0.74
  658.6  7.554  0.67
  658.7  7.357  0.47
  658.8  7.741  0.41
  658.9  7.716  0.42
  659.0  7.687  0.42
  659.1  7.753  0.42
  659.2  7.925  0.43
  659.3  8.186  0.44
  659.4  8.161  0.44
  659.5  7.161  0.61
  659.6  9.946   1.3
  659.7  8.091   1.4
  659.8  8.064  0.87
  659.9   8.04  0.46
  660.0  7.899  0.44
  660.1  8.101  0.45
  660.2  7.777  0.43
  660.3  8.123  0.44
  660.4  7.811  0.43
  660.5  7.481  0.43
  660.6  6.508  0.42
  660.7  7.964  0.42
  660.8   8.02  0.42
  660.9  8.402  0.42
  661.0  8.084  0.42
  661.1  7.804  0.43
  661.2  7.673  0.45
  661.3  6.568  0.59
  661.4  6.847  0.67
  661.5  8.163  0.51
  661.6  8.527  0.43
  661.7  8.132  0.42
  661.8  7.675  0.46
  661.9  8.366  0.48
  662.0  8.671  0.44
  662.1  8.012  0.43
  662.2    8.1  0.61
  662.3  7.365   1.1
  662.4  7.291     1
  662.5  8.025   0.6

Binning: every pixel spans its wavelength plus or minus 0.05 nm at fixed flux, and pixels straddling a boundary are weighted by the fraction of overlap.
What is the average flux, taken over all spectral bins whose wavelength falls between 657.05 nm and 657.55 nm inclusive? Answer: 7.73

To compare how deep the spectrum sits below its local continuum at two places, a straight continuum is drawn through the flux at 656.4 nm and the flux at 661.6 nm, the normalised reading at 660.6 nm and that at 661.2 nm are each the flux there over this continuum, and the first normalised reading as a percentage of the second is 87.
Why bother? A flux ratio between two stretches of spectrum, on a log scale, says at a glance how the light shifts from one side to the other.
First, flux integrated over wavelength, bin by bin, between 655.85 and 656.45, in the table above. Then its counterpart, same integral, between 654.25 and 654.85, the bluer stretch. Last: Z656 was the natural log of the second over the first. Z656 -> 0.10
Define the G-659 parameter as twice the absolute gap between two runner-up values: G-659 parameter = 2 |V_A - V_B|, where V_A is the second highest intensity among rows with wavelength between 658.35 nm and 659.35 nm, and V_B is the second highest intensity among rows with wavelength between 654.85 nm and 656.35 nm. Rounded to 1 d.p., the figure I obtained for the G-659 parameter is 0.3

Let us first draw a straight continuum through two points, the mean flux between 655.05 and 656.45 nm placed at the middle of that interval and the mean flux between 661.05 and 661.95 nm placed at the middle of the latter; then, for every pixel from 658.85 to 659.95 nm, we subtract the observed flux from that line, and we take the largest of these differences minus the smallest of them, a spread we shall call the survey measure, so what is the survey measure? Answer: 2.8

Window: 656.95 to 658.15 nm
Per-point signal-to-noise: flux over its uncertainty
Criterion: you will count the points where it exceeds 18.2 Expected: 3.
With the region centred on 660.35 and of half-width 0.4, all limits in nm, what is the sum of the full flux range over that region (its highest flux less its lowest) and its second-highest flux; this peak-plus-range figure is 9.7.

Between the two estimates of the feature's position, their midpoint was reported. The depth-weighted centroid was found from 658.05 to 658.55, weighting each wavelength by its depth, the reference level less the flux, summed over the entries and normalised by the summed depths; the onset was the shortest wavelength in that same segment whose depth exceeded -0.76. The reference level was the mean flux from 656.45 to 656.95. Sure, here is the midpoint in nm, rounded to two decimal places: 658.21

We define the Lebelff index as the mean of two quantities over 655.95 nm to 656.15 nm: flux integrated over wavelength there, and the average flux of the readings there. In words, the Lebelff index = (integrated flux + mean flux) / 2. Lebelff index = 4.32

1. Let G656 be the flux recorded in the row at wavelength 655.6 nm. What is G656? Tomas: 7.269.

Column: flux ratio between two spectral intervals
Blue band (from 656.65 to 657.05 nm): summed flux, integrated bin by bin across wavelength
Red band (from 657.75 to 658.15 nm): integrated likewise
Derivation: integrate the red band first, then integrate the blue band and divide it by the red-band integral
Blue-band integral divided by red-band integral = 0.95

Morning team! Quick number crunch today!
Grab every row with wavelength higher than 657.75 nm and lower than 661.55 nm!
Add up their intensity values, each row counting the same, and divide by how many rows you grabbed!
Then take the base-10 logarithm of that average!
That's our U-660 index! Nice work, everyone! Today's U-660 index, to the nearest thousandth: 0.893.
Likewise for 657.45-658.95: 0.890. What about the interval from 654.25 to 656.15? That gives 0.879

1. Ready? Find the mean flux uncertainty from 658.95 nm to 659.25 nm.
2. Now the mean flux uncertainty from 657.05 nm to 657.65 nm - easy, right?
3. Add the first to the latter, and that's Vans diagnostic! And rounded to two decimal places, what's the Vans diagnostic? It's 1.25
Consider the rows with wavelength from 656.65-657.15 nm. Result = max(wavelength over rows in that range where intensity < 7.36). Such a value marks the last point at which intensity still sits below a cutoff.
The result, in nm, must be 657.0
